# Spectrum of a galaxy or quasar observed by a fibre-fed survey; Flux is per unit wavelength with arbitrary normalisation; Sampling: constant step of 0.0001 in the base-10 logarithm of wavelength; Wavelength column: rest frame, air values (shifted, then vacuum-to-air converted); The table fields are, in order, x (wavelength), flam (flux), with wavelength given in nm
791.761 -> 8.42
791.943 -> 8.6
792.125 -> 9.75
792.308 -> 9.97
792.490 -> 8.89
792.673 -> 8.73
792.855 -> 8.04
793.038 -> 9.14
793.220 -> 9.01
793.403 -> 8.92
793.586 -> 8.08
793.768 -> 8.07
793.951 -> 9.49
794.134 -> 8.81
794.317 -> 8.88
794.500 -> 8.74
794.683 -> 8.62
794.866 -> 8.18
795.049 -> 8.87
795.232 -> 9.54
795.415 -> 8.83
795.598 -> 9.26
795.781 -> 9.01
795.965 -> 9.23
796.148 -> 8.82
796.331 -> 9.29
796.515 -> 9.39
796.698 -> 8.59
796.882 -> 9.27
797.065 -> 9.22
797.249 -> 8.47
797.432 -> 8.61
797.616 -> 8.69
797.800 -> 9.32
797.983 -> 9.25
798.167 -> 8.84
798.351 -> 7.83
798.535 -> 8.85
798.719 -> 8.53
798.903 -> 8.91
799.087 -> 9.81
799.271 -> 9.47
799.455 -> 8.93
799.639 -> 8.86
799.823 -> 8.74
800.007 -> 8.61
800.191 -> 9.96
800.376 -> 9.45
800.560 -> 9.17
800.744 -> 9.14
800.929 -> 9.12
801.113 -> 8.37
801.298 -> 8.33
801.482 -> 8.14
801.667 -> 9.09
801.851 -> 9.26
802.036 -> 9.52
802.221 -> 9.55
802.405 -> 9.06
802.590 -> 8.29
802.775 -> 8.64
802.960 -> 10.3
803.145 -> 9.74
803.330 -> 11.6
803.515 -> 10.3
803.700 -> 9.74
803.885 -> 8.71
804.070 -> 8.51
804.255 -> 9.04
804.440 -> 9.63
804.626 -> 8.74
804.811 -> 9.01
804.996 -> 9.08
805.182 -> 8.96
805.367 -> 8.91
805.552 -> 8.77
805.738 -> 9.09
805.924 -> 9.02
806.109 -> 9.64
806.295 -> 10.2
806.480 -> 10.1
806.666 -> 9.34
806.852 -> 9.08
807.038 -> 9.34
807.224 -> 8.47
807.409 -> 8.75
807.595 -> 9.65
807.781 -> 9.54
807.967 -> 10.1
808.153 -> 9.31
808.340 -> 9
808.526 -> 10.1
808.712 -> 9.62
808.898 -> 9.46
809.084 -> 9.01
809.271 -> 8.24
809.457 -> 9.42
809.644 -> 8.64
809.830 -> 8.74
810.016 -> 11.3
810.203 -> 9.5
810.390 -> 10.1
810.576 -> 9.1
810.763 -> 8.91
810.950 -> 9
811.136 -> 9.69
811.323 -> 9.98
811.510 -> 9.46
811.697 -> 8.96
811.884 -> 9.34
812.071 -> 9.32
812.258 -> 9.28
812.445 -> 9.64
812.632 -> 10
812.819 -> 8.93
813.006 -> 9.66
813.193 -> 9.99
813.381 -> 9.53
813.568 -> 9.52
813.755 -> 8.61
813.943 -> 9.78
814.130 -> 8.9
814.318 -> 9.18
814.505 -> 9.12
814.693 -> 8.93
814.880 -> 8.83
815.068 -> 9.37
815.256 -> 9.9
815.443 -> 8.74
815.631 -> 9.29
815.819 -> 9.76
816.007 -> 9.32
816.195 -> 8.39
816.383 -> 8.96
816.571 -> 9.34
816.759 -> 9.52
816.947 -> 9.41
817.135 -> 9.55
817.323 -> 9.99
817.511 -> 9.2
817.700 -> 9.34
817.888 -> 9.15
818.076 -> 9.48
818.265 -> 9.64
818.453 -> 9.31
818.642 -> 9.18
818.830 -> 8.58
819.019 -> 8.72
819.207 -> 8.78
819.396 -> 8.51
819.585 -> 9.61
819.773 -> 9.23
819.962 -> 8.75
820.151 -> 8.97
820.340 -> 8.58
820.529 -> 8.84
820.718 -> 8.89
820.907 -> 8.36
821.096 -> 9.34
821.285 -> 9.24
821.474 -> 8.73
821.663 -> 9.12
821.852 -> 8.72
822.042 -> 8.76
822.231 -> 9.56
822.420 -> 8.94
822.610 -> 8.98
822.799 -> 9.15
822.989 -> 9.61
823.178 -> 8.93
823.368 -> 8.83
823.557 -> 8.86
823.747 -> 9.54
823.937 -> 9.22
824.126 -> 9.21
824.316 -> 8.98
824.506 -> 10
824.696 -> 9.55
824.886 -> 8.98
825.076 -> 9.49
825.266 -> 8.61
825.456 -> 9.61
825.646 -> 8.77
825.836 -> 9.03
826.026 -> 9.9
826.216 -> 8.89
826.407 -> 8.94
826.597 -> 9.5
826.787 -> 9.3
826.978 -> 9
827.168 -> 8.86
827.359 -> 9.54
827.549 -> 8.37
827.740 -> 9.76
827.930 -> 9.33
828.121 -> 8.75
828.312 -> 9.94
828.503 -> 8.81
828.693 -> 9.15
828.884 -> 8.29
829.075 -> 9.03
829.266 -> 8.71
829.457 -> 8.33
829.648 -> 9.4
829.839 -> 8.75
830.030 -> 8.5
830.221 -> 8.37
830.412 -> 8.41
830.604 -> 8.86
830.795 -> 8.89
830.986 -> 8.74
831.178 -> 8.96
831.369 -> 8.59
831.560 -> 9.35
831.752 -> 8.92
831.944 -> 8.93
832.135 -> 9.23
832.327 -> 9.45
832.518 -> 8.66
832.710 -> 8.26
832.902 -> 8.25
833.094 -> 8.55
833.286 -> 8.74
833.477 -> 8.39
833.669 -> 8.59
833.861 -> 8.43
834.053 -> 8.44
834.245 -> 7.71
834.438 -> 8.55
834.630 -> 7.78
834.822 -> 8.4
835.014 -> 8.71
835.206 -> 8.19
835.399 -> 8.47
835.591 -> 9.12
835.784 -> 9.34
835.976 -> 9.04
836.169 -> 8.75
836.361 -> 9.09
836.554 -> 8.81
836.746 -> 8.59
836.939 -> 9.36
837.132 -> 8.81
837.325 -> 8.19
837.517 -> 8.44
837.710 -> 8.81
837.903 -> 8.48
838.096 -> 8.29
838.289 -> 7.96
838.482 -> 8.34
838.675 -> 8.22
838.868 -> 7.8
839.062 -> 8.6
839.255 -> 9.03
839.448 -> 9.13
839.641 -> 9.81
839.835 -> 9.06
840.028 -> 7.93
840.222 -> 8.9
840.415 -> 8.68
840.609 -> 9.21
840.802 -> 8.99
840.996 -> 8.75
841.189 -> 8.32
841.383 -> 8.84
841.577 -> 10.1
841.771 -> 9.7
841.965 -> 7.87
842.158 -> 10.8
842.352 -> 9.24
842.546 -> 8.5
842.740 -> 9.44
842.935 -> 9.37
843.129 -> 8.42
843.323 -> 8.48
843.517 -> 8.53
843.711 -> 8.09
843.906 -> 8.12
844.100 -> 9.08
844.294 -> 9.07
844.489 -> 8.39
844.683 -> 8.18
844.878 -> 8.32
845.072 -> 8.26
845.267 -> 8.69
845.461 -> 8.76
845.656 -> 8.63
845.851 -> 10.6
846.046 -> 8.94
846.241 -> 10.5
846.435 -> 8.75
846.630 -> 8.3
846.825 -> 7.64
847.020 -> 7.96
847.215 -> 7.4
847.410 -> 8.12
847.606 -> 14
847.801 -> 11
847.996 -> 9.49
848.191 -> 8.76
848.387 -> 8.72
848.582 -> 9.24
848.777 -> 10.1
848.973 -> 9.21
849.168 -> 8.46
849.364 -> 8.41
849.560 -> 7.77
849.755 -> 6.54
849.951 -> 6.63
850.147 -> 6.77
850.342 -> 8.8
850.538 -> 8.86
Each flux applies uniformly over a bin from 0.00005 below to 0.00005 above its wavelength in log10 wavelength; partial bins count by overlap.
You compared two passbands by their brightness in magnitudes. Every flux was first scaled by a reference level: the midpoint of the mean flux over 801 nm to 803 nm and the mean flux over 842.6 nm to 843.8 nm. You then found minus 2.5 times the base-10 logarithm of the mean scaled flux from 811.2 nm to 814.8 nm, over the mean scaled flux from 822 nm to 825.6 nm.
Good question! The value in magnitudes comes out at -0.020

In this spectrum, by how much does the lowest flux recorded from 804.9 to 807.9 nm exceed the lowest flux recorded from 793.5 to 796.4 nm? 0.40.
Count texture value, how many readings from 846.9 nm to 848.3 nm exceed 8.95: 3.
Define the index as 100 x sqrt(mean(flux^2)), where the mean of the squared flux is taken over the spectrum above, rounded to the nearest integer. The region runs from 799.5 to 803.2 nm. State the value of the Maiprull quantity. 908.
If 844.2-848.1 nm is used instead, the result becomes 917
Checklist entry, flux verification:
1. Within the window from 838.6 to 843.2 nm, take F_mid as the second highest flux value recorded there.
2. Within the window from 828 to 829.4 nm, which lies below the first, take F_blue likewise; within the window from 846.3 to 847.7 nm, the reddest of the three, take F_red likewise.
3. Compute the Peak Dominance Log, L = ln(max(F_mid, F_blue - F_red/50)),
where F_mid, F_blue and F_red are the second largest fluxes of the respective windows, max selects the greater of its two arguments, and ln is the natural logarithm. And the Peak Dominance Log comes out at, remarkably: 2.31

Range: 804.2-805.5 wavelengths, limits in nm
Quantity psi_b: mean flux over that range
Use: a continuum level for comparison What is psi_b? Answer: 9.05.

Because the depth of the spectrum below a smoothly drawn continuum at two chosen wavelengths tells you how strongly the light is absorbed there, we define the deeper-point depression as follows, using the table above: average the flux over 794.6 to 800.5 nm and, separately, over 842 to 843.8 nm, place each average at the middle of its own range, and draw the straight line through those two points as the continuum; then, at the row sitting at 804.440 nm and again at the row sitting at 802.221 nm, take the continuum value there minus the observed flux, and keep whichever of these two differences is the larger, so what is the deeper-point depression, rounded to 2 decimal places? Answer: -0.57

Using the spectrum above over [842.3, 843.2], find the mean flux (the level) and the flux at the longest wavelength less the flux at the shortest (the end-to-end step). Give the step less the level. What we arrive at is -9.81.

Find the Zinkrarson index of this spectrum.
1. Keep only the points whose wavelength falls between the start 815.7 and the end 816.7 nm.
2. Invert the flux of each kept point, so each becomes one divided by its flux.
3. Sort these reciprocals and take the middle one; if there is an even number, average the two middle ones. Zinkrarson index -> 0.107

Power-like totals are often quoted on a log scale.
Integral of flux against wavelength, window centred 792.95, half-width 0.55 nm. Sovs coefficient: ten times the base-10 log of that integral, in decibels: 9.8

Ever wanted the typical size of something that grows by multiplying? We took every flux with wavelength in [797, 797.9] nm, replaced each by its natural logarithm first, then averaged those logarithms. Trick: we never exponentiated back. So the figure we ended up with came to 2.18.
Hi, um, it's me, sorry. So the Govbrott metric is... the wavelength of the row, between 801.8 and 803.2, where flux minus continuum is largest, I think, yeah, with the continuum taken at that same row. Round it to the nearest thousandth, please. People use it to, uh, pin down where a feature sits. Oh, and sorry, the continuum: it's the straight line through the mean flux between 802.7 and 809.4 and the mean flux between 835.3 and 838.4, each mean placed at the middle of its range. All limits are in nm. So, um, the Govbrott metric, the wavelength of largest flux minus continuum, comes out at 802.960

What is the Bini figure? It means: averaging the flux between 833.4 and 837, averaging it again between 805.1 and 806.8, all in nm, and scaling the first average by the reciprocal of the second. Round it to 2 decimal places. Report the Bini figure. 0.92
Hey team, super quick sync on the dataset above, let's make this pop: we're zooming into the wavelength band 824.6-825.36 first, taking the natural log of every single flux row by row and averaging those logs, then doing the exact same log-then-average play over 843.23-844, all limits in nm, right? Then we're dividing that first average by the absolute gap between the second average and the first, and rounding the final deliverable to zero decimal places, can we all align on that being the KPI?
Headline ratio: 23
